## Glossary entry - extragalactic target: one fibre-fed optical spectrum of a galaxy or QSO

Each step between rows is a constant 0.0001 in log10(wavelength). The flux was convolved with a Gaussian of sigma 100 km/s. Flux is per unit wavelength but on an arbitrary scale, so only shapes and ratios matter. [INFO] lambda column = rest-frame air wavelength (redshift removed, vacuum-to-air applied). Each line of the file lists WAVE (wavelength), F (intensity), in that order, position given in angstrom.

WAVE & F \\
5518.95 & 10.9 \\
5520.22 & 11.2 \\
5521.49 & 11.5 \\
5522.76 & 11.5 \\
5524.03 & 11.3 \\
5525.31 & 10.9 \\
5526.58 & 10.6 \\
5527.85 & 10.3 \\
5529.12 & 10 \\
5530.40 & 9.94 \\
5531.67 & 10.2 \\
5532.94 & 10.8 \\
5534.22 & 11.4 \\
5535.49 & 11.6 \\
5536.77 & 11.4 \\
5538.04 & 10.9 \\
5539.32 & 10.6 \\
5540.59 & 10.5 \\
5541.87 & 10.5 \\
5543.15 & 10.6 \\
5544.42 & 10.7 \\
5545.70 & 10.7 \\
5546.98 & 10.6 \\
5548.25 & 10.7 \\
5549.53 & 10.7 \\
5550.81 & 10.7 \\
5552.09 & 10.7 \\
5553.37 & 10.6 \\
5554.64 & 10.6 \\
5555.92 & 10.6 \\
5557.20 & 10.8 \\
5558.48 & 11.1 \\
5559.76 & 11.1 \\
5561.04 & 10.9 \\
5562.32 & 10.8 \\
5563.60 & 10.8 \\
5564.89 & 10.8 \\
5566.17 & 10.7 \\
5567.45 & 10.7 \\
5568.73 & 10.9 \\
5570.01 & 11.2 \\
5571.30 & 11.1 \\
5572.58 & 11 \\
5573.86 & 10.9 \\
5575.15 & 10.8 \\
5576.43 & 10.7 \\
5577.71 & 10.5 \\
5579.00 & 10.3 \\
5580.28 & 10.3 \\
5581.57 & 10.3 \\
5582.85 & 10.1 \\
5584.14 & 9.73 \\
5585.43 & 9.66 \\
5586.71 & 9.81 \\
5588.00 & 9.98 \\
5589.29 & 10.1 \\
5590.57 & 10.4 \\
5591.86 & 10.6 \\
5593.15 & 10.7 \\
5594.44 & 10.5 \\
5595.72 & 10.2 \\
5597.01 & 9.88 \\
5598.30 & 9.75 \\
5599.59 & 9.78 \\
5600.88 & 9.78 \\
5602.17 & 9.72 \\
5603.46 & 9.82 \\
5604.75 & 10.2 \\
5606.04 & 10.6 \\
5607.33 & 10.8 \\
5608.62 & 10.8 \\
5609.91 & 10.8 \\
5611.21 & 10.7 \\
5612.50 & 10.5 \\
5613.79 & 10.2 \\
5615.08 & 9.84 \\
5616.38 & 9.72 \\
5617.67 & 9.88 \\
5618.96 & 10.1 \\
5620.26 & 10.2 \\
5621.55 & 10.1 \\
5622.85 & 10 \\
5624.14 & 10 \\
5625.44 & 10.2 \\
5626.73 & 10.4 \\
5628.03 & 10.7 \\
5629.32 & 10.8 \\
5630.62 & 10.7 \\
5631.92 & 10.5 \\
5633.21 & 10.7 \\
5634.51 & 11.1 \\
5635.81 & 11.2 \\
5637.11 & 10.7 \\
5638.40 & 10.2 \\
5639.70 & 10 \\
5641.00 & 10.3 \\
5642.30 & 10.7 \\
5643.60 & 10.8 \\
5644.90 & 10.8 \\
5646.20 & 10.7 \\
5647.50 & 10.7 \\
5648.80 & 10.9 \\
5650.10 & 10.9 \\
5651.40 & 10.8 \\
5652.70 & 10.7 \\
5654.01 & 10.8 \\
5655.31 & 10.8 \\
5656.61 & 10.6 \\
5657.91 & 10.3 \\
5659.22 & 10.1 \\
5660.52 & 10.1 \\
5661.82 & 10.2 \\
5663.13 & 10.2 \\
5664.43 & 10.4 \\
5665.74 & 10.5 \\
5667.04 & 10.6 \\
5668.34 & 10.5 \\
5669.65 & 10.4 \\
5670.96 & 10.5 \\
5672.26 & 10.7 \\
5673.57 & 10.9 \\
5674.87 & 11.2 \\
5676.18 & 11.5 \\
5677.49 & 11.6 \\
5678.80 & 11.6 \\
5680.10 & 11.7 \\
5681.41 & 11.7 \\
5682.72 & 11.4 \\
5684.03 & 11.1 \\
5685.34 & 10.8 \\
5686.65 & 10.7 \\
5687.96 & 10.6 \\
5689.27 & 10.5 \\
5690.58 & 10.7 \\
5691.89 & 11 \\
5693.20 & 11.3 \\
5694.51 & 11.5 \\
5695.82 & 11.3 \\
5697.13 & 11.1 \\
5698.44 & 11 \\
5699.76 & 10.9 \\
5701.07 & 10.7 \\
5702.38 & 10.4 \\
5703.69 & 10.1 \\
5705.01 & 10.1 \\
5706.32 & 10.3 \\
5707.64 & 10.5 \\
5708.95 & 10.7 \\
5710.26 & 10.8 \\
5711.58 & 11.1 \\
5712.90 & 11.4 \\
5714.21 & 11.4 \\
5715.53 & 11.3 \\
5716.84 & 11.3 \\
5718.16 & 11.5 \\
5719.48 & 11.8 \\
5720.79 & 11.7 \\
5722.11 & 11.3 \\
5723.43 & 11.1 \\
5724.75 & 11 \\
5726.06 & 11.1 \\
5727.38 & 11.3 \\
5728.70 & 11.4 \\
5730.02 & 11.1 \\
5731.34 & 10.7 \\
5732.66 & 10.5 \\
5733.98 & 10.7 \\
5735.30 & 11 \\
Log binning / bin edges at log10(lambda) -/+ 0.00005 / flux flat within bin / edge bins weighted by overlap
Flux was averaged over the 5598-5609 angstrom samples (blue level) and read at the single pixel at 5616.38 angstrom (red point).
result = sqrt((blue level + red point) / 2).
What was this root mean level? 3.15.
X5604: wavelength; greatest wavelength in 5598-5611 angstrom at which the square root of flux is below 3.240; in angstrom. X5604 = 5604.75 angstrom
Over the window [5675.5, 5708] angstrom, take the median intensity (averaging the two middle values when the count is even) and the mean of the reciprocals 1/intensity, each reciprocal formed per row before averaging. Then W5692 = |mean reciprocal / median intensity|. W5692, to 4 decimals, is 0.0083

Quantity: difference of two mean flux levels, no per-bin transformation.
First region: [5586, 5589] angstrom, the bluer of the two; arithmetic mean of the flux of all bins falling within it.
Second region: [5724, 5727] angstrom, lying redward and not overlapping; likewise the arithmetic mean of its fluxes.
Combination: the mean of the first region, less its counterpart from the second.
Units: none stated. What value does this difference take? -1.2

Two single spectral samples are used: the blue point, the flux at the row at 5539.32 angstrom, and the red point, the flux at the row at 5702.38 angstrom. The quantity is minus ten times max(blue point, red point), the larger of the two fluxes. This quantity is -106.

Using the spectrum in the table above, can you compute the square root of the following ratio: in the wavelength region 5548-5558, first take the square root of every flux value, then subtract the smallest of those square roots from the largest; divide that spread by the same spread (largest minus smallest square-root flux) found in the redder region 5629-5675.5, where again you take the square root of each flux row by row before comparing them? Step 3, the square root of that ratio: 0.4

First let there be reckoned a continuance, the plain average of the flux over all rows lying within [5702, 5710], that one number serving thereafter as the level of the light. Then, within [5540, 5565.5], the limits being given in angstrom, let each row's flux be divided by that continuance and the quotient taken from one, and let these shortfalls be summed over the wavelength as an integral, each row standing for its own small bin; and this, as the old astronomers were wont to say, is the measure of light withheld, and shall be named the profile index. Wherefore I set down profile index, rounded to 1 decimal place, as -0.9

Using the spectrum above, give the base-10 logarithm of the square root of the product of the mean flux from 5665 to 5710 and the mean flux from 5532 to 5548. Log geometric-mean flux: 1.04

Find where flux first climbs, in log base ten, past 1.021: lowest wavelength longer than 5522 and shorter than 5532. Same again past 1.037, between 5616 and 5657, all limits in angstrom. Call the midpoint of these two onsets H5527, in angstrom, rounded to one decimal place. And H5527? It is 5578.6 angstrom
